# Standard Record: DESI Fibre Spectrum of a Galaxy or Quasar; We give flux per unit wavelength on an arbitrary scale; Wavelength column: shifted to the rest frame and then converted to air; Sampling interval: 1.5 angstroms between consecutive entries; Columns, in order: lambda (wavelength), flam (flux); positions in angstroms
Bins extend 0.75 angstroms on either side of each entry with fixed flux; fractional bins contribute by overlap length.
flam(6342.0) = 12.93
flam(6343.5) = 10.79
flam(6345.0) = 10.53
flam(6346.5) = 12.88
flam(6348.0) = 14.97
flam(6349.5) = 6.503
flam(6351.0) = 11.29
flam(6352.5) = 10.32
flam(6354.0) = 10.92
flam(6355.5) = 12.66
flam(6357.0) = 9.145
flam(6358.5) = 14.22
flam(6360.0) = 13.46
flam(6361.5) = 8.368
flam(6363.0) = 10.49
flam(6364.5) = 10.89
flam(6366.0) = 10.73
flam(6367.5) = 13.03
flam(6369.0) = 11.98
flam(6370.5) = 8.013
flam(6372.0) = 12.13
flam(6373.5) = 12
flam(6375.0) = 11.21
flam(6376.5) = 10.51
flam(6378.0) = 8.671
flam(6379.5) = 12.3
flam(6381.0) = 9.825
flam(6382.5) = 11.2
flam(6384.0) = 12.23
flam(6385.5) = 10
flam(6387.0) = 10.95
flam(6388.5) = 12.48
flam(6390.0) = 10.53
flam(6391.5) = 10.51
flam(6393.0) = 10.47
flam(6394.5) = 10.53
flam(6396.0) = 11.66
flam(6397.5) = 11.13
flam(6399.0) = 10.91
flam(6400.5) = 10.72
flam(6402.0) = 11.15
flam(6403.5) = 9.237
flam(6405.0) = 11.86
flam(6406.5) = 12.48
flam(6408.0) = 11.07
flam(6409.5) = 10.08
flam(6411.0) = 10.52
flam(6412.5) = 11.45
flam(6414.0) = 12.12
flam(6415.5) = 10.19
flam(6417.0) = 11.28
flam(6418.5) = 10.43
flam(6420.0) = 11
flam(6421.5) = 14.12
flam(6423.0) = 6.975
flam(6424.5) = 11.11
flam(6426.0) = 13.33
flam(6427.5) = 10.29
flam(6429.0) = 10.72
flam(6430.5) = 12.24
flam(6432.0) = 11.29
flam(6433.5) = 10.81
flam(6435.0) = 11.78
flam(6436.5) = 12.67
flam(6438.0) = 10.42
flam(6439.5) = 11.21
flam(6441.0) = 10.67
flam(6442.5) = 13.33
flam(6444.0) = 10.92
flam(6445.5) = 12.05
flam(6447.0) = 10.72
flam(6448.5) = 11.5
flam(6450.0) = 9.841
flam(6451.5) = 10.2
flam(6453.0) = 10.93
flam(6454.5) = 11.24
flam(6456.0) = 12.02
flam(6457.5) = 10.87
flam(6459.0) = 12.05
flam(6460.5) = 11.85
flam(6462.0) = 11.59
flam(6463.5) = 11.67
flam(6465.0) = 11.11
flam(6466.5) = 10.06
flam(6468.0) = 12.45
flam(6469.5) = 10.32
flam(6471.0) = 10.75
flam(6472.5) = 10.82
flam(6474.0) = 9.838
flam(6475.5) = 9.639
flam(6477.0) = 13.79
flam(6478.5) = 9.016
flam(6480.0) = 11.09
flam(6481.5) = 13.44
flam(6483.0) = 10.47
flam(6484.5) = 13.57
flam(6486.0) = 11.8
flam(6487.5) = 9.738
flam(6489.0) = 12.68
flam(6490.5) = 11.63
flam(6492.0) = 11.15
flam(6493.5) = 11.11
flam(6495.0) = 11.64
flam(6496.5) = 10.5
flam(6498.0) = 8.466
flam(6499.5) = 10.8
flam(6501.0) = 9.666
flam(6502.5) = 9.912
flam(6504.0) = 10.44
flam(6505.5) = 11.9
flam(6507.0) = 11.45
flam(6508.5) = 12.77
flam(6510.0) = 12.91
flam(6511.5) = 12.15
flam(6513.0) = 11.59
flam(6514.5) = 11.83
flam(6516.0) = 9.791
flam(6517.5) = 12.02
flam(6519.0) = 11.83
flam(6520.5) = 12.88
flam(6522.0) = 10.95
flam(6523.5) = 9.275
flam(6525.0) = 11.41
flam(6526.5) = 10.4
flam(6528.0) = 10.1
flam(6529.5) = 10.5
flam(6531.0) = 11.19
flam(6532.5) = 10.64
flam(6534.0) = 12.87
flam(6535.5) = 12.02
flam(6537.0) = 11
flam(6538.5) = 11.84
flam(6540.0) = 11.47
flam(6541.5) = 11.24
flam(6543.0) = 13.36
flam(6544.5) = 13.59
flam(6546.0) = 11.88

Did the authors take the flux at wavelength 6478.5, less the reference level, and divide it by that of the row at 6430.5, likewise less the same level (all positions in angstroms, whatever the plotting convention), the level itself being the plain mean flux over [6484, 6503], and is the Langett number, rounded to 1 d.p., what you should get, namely -1.5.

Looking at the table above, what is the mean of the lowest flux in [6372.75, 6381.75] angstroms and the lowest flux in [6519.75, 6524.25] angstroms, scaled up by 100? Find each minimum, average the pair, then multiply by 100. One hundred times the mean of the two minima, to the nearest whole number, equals 897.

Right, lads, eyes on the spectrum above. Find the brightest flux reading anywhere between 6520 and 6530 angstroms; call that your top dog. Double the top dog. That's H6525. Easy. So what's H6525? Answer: 25.8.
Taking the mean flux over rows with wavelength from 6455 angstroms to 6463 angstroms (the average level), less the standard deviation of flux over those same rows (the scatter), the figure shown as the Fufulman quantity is 11.2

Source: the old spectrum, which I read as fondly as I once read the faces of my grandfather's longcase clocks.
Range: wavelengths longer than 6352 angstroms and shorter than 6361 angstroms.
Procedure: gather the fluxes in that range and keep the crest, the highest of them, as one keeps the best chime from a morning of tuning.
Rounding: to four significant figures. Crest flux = 14.22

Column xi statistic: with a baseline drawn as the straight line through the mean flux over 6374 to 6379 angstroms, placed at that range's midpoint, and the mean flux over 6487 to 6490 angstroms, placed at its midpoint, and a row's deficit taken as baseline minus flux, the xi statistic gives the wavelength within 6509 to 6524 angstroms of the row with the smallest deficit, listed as 6510.0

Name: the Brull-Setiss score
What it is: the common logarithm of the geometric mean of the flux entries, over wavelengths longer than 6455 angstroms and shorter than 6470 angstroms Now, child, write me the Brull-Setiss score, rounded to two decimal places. 1.06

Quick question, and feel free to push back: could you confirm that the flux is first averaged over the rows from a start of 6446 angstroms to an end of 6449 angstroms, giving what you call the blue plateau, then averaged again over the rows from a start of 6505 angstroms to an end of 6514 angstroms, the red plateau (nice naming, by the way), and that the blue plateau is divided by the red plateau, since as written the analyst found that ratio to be 0.92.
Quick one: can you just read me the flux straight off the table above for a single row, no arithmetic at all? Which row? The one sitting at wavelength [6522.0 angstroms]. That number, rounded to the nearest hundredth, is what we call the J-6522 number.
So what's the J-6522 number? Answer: 10.95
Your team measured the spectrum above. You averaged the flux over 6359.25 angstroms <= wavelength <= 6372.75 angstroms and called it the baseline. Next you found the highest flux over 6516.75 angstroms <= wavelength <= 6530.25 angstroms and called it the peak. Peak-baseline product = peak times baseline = 142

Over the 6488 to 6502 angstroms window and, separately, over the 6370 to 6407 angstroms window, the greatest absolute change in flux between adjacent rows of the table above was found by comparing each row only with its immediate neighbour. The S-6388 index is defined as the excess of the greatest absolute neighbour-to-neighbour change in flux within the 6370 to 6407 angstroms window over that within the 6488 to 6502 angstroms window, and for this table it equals 1.8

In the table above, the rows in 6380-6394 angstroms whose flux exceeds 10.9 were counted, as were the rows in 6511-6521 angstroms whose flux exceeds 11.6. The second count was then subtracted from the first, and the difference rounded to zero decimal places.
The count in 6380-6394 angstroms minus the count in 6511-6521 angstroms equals -1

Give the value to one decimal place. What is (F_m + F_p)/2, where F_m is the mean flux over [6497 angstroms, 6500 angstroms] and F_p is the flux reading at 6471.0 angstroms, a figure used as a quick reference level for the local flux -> 10.2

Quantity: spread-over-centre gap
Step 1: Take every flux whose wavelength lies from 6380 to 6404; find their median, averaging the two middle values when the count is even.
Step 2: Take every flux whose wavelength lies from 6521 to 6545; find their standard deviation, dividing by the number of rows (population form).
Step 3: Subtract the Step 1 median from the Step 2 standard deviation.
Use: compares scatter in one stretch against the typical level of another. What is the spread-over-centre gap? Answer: -9.7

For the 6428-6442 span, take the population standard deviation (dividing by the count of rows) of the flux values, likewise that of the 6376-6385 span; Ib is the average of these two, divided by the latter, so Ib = 0.78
